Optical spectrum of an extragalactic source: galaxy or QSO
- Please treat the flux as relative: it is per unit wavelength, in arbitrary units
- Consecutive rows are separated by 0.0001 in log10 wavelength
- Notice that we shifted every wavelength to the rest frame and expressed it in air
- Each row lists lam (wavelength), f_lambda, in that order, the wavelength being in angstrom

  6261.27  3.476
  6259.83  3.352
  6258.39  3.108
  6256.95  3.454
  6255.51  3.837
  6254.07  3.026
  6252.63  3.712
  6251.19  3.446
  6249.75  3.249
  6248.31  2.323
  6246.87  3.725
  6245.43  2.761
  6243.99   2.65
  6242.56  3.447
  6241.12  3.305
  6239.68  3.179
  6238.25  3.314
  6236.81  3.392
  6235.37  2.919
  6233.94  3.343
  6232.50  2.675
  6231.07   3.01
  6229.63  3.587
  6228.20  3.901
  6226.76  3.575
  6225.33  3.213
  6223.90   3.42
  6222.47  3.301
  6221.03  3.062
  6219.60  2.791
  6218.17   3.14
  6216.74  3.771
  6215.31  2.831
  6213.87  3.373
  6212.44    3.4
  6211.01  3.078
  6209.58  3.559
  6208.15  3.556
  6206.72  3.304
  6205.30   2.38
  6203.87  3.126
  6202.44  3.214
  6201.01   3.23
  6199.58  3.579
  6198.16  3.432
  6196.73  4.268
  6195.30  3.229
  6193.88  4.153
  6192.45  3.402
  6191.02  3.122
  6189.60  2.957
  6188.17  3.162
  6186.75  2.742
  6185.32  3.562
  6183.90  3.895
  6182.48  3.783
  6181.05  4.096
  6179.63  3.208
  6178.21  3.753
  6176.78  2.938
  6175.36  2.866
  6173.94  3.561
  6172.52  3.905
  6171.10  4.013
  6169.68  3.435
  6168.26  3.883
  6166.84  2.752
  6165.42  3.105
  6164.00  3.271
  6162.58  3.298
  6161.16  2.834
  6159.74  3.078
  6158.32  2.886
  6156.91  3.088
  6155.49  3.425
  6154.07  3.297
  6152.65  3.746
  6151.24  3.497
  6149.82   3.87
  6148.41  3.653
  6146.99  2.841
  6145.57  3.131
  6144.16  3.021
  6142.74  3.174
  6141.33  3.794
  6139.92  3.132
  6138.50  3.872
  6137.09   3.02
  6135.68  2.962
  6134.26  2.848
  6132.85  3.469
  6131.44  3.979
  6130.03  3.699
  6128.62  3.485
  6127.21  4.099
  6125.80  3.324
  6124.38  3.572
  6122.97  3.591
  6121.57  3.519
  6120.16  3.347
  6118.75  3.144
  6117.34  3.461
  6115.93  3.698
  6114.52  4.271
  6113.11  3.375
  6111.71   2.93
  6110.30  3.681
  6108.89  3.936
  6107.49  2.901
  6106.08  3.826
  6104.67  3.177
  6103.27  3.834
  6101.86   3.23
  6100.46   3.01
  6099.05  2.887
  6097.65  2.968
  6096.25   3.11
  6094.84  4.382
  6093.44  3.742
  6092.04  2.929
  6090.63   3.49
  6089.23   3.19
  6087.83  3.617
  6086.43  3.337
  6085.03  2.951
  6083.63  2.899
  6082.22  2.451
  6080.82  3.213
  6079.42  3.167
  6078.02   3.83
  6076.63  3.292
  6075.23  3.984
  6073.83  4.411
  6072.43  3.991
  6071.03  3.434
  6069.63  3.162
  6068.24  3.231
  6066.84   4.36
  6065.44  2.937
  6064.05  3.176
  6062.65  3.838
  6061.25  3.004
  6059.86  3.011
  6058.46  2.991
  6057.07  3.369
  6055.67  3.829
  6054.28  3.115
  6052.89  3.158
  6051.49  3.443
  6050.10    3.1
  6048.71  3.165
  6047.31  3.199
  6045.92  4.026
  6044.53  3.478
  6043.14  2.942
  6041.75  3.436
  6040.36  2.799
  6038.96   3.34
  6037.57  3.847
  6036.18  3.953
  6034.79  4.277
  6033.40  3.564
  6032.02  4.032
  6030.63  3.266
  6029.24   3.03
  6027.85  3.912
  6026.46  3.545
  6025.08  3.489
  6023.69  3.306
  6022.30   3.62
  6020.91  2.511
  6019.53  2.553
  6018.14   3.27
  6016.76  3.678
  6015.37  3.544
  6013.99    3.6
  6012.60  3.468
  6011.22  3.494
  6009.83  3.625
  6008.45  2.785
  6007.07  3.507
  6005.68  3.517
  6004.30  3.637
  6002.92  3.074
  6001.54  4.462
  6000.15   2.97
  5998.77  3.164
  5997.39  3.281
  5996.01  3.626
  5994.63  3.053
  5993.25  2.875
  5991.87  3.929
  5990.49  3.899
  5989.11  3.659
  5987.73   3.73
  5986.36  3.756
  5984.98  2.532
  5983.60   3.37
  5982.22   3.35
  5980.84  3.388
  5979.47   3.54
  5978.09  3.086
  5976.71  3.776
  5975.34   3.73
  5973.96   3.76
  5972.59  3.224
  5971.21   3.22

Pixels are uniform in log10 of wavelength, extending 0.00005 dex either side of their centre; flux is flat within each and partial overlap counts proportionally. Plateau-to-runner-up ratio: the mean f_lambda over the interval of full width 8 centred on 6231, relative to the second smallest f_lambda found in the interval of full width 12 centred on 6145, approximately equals 1.093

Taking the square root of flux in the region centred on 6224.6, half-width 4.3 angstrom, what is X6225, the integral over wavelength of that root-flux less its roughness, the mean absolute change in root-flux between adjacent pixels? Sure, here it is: 15.8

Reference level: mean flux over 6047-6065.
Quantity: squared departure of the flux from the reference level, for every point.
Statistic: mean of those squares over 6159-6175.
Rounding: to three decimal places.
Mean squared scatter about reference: 0.181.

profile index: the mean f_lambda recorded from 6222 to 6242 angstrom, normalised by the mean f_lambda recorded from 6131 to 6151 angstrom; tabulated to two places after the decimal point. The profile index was 0.99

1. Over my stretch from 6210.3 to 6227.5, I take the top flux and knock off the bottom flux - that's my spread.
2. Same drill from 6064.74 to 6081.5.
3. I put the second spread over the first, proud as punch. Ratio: 1.5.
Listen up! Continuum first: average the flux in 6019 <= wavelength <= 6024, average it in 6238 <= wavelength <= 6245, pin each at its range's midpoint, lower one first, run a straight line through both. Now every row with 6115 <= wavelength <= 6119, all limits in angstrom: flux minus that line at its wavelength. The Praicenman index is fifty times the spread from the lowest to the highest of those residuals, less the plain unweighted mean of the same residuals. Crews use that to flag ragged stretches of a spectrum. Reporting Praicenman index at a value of 27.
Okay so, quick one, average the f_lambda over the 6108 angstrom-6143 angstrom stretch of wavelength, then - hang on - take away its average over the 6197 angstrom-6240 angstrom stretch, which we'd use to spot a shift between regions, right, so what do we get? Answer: 0.2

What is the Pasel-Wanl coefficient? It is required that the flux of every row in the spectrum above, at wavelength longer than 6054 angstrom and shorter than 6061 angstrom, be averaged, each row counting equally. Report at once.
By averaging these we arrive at 3.26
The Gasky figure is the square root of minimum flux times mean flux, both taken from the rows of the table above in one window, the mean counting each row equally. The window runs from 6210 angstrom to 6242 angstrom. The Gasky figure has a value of 2.95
